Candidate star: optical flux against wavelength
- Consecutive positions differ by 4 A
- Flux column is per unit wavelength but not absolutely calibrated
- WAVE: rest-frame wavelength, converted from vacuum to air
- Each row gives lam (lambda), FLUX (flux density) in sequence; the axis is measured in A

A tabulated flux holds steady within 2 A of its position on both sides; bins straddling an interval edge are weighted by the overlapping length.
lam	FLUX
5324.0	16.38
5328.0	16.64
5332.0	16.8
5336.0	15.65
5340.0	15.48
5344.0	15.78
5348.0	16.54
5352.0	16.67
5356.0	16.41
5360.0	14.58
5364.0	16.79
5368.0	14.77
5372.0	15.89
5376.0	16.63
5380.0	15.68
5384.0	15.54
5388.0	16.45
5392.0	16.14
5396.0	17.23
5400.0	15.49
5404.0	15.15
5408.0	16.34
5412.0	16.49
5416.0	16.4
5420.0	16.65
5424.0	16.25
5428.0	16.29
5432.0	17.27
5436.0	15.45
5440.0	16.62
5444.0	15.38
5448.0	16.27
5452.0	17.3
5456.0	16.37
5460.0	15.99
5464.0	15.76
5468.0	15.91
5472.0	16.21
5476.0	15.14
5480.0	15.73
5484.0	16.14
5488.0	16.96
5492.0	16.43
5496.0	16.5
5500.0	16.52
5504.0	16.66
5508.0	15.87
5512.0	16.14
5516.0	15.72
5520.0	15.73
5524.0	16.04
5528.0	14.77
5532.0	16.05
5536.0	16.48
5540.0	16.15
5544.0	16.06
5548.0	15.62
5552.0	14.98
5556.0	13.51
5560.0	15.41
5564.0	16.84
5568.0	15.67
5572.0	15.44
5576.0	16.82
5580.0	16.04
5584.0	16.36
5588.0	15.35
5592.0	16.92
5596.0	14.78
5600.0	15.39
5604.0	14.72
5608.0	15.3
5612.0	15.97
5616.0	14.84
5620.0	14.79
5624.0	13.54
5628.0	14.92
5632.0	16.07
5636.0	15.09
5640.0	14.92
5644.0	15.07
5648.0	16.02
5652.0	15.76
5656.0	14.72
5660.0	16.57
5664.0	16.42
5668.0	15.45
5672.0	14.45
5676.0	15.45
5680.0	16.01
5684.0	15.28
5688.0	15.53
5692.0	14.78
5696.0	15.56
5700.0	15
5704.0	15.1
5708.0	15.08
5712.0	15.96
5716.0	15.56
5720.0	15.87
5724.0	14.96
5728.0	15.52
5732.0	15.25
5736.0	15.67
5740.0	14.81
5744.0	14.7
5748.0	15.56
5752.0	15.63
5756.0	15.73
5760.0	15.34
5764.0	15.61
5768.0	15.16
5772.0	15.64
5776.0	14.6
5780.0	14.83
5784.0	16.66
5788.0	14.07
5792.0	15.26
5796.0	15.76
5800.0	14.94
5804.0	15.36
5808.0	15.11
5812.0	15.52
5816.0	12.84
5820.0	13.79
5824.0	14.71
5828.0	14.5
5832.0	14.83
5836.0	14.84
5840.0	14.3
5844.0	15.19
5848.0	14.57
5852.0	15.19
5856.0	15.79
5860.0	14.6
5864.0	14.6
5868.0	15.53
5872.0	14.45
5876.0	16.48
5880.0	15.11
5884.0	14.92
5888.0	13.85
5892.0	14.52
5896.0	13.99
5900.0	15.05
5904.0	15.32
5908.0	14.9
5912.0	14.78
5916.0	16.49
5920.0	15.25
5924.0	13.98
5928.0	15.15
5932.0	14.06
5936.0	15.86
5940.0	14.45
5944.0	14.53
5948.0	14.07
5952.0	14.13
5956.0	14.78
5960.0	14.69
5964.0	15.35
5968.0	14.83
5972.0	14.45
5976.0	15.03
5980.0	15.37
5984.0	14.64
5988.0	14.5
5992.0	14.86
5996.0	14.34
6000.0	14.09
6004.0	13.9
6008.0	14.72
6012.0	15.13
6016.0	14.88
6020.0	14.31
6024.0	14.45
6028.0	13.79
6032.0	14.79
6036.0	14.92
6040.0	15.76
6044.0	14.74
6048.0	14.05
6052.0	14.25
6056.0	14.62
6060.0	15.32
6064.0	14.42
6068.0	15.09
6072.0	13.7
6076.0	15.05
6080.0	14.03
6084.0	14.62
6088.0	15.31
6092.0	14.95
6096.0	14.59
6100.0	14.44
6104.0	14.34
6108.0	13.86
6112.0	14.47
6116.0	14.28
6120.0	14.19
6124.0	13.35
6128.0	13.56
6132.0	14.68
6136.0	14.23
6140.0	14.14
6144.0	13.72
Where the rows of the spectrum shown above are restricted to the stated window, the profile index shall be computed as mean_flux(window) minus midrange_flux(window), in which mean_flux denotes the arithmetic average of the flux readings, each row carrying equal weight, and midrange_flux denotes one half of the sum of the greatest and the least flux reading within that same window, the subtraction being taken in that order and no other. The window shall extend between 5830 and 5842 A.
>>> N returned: 0.1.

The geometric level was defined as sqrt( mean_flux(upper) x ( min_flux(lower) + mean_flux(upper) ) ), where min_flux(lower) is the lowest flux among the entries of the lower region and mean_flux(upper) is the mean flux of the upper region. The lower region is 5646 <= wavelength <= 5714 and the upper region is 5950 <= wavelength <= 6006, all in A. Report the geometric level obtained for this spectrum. 20.6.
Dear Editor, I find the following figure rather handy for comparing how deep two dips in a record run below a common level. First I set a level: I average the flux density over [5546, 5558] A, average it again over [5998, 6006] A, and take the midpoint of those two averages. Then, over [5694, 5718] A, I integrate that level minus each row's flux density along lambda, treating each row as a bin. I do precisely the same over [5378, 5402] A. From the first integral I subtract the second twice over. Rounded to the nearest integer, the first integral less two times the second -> 59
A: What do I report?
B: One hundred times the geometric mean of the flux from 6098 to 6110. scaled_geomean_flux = 1421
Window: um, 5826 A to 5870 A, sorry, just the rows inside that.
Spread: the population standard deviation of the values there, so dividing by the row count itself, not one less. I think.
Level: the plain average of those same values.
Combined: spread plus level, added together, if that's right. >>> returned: 15.3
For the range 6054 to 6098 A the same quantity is 15.2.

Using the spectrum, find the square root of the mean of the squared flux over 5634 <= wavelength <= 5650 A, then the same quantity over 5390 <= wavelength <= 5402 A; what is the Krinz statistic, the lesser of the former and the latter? 15.3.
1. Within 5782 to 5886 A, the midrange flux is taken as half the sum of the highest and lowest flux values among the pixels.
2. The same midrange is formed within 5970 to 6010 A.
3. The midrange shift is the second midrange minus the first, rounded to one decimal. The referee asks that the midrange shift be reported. -0.1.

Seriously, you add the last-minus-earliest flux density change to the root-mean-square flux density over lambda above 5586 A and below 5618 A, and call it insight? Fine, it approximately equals 14.9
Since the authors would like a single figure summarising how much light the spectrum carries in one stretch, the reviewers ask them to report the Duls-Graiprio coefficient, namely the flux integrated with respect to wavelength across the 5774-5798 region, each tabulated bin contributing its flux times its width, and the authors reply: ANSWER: 365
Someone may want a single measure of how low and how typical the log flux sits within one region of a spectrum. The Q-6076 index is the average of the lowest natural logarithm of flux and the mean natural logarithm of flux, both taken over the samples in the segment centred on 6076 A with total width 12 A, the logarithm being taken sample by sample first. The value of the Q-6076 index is 2.64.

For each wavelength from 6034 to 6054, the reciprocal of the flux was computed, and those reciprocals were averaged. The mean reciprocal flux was 0.0679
